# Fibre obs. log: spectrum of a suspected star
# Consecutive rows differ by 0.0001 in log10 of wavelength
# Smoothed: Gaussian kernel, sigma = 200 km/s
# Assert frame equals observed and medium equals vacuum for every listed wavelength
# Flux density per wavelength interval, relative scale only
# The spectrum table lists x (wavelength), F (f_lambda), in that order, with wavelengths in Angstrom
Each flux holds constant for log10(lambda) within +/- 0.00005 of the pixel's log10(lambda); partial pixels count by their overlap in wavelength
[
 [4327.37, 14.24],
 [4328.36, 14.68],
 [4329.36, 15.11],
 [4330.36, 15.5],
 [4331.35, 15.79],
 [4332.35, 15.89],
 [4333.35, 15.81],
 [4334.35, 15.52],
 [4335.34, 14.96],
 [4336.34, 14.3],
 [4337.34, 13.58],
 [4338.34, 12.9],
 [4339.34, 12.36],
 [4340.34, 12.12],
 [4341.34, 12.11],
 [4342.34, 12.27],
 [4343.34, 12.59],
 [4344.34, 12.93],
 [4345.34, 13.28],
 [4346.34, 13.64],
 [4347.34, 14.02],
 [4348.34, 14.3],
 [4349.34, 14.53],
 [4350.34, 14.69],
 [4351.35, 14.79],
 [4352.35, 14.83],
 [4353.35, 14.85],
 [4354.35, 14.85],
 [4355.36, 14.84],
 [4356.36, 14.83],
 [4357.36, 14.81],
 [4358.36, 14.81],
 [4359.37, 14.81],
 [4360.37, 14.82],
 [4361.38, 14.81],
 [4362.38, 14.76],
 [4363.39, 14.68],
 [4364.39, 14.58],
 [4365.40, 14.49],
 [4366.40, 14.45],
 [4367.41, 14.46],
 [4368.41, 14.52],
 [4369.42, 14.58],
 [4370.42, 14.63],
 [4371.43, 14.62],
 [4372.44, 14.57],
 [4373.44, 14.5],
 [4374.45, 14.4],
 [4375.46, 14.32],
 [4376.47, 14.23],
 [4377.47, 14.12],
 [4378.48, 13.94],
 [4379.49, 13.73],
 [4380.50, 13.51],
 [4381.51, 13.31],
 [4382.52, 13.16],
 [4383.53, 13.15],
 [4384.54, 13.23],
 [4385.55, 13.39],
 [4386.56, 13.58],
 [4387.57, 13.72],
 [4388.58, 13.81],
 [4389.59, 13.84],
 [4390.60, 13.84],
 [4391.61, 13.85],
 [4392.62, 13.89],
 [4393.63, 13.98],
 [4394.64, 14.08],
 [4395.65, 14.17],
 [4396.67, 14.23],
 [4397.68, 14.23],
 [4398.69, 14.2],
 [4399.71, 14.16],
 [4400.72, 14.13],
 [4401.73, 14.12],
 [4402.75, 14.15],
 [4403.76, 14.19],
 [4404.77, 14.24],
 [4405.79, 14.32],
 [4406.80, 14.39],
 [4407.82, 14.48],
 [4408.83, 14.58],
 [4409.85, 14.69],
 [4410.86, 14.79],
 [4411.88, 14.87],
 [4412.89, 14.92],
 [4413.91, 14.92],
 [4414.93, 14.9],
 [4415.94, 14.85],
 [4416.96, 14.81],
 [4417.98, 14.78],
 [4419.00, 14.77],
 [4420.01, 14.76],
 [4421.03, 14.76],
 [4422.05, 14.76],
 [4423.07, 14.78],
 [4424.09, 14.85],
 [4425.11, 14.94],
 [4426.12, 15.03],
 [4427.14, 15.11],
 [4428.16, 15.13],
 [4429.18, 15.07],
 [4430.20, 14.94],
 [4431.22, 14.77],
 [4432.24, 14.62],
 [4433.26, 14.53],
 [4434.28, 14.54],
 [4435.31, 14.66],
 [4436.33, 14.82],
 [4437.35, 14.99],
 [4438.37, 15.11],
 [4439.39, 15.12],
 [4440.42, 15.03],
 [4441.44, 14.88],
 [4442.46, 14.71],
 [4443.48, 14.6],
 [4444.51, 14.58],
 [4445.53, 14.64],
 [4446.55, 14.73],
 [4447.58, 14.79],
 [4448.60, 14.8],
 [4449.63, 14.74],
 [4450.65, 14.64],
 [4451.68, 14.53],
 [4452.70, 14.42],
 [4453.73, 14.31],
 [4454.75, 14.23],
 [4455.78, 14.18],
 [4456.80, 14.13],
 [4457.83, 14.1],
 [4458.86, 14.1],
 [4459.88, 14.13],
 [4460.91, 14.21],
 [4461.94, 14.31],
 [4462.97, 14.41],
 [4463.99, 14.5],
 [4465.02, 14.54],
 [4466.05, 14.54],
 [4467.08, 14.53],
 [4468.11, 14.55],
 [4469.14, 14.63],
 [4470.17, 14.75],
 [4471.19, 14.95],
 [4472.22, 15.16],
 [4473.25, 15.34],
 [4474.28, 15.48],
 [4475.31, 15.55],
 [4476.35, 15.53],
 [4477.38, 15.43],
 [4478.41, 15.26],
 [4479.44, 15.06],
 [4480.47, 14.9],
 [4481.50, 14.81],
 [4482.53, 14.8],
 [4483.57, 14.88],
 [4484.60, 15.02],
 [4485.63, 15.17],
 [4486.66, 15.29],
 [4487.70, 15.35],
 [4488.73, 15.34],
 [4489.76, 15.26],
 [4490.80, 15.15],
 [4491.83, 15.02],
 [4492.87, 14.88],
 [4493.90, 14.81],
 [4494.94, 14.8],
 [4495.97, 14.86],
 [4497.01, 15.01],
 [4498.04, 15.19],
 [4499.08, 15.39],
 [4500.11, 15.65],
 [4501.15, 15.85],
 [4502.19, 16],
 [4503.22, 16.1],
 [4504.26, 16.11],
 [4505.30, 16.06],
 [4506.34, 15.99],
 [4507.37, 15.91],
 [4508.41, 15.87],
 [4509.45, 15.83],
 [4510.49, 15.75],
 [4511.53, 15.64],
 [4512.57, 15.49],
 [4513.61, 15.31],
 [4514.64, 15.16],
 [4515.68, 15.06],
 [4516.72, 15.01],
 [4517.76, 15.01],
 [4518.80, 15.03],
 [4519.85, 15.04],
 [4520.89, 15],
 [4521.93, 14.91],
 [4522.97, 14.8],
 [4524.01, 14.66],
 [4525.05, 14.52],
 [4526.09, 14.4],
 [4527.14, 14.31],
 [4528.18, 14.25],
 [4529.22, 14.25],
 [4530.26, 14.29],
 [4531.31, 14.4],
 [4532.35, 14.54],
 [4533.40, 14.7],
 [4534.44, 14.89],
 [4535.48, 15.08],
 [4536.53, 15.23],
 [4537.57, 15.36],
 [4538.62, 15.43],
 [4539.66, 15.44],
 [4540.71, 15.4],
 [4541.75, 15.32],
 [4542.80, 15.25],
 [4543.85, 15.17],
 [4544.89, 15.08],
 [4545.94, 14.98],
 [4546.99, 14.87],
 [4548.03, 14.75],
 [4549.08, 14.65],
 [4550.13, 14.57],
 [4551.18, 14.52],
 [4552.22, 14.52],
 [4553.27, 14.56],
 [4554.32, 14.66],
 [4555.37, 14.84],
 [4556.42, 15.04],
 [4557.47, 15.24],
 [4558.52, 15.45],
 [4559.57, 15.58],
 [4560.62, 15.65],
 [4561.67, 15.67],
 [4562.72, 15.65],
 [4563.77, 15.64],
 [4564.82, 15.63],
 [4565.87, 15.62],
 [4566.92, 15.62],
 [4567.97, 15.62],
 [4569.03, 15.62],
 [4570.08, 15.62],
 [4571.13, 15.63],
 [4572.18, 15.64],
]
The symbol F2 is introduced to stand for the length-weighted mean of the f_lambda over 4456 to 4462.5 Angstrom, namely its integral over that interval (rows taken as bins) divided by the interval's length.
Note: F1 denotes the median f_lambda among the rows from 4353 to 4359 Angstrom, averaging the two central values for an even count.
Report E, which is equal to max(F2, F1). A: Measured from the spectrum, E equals 14.8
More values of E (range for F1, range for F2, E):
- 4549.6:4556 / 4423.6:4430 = 15.0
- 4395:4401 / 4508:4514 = 15.6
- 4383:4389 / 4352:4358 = 14.9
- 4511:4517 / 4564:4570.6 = 15.6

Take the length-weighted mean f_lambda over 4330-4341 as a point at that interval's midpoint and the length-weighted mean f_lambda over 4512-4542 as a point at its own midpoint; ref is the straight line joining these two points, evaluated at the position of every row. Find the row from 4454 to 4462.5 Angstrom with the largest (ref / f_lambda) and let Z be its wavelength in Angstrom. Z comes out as 4458.86 Angstrom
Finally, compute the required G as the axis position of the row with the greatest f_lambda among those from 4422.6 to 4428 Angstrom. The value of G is 4427.14 Angstrom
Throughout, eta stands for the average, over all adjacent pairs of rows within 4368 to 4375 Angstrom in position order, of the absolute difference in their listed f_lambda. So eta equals 0.06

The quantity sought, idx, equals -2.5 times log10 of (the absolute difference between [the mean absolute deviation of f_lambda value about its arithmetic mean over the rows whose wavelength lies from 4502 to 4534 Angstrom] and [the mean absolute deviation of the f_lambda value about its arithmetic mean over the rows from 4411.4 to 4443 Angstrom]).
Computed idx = 1.0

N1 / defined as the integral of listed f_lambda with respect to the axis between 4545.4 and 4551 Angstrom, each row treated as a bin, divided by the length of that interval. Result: 14.7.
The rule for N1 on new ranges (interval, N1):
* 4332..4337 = 15.2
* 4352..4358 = 14.9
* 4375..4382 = 13.9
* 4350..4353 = 14.8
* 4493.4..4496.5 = 14.8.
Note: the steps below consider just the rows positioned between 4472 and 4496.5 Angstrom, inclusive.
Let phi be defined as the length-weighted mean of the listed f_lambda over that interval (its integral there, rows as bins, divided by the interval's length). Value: 15.1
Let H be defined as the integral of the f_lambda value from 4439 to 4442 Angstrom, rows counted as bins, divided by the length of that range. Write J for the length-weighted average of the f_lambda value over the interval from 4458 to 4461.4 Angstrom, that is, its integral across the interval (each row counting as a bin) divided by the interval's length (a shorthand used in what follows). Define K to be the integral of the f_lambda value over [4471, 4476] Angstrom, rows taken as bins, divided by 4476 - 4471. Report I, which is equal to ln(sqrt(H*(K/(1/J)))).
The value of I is 4.04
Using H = 15.0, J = 14.1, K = 15.3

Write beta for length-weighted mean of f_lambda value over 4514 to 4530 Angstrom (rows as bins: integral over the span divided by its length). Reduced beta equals 14.8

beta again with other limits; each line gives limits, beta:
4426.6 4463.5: 14.6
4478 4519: 15.3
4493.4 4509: 15.6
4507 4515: 15.6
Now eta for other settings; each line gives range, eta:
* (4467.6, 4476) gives 0.14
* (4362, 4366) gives 0.09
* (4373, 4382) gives 0.15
